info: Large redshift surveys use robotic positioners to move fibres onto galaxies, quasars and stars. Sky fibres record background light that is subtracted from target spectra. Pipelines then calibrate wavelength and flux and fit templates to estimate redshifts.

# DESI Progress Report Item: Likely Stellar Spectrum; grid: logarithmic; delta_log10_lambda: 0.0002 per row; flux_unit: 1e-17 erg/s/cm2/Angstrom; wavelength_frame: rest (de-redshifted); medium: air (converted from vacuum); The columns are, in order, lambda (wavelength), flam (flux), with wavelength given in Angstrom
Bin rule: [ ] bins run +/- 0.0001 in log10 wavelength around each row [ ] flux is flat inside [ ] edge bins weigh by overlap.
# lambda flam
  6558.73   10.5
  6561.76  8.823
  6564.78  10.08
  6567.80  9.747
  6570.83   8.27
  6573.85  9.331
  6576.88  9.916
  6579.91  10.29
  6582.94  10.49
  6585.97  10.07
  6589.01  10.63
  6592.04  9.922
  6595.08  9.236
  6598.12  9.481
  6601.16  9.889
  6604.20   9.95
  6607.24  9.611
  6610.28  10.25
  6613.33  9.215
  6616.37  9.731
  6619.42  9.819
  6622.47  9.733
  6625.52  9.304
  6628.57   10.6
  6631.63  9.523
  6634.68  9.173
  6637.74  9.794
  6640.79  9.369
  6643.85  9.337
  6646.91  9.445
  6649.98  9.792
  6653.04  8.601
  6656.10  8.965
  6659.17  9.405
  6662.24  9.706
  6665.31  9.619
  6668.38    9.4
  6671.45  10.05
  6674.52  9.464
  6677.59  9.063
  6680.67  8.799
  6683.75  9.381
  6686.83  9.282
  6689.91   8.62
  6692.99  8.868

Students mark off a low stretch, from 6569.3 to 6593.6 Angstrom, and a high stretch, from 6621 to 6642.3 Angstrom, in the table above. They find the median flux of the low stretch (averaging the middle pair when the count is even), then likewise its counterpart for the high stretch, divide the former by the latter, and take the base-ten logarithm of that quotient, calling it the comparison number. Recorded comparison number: 0.021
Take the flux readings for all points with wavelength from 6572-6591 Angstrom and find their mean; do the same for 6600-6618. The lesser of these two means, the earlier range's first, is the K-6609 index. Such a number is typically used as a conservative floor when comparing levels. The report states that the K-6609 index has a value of 9.77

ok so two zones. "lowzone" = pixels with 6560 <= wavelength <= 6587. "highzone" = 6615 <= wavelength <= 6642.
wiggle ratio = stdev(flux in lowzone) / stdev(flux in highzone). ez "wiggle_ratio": 1.7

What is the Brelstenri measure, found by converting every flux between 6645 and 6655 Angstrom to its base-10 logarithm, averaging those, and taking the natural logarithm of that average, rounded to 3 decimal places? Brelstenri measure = -0.034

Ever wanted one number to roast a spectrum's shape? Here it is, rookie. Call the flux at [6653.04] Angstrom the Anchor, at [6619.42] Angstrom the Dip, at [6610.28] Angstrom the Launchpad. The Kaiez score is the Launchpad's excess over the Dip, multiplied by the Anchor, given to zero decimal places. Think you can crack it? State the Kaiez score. 4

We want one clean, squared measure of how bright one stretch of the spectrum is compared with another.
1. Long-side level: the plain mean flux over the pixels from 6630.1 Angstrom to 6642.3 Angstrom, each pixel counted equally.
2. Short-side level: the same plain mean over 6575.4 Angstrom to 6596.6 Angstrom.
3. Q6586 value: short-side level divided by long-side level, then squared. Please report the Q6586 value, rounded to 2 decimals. 1.13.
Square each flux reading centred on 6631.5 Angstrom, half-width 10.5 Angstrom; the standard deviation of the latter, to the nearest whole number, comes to 9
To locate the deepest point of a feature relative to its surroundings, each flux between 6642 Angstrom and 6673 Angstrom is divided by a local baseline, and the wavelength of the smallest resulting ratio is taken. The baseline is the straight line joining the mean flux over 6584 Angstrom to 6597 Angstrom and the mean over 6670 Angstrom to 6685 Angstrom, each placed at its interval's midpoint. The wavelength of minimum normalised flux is 6653.04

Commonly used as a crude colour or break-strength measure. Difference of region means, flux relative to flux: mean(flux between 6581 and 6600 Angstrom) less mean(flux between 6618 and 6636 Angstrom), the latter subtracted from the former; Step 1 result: 0.28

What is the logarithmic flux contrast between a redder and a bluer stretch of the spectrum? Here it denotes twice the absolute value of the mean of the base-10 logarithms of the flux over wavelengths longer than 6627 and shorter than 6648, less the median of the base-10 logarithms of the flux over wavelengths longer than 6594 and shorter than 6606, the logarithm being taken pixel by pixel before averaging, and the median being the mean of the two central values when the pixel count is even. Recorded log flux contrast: 0.01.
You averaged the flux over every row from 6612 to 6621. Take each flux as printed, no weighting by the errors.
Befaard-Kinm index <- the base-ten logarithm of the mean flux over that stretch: 0.98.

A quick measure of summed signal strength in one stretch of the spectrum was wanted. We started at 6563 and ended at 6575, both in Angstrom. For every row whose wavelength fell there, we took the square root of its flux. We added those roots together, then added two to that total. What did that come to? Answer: 14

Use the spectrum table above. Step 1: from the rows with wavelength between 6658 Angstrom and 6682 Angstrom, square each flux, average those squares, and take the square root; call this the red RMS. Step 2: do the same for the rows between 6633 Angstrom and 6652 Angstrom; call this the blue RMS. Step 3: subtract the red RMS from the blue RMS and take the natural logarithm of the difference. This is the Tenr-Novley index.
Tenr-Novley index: -3.2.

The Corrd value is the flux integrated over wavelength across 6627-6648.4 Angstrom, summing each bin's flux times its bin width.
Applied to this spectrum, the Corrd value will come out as 206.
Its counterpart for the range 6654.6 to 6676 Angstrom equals 204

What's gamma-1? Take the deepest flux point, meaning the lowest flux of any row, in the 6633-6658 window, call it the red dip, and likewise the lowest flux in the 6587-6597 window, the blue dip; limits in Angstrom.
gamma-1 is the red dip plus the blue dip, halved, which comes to 8.92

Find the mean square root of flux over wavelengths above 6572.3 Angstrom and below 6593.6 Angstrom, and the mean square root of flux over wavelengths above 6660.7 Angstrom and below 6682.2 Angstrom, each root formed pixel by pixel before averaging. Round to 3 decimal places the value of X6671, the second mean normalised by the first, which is 0.967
